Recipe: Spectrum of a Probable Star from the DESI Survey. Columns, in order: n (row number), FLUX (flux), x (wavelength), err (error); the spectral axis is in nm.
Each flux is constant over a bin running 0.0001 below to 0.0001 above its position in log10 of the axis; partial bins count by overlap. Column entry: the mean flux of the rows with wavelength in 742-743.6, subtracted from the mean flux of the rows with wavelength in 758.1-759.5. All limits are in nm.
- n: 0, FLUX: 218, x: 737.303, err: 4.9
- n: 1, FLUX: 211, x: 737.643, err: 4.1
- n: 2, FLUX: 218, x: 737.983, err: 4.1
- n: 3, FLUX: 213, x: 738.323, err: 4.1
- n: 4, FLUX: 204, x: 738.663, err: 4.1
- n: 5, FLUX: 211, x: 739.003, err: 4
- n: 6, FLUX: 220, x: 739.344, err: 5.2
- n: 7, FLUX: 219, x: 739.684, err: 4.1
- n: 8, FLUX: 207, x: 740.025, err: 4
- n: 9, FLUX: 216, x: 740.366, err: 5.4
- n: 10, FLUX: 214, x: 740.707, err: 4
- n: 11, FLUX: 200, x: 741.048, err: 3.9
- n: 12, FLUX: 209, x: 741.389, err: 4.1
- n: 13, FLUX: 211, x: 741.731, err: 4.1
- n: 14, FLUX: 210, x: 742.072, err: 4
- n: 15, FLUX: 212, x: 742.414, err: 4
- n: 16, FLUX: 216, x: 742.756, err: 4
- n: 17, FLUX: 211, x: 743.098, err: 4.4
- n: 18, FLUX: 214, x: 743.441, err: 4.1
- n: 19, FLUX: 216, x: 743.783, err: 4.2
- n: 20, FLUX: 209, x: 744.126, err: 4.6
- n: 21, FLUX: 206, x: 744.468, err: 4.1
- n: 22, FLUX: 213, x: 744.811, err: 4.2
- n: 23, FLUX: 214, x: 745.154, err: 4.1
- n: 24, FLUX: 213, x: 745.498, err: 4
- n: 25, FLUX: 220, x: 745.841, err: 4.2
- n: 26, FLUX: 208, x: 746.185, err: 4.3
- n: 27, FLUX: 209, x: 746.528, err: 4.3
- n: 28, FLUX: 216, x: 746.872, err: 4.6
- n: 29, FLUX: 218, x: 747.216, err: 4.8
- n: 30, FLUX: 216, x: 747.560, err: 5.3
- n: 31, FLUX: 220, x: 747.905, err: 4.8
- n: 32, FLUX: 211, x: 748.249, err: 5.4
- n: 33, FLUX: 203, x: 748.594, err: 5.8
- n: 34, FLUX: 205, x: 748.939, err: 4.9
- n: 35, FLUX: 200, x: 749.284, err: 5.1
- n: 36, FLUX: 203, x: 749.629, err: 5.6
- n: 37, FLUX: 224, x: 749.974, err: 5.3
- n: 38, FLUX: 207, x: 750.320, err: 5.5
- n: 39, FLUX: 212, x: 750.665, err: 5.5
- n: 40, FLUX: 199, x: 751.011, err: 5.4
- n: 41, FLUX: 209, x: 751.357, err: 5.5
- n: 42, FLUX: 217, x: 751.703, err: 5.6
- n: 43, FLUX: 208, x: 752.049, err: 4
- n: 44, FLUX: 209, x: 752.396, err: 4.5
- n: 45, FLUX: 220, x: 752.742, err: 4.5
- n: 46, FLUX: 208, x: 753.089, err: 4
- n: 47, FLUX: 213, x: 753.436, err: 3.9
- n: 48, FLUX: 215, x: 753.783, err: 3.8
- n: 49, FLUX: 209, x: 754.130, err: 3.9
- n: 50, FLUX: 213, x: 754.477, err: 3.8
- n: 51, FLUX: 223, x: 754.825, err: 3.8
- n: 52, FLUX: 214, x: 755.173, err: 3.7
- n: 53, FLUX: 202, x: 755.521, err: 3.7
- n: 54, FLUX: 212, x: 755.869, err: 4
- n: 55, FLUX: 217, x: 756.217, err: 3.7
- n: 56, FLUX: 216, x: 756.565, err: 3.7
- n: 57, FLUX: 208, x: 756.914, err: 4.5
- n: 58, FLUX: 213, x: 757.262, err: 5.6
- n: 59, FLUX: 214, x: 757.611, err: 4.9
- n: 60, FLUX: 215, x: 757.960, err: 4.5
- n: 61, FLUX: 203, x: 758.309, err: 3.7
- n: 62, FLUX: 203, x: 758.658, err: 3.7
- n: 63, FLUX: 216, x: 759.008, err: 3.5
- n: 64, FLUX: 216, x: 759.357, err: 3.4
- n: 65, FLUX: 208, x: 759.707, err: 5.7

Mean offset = -3.1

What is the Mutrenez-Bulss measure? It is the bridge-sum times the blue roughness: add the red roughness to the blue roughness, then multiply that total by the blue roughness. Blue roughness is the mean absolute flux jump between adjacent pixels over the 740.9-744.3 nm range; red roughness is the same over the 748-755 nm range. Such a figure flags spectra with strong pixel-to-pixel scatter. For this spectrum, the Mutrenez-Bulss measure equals 46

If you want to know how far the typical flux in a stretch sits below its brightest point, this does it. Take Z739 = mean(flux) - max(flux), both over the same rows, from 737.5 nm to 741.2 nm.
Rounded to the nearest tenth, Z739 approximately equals -7.9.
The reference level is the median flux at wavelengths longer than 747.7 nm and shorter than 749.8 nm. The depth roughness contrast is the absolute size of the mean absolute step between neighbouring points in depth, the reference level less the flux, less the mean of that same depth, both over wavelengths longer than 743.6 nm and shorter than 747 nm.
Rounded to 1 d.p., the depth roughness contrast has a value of 13.5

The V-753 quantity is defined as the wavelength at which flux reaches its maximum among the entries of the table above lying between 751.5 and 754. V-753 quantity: 752.742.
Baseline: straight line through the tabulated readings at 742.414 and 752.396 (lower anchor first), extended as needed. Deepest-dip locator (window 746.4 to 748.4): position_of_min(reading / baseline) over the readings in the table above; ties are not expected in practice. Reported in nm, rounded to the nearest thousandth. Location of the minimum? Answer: 746.528 nm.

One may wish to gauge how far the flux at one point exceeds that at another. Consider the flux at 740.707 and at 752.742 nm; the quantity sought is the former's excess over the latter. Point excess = -6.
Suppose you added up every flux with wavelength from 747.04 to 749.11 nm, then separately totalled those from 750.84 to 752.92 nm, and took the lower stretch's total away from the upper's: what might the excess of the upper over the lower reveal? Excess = -11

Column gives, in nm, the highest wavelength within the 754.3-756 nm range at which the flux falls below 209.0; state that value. 755.521 nm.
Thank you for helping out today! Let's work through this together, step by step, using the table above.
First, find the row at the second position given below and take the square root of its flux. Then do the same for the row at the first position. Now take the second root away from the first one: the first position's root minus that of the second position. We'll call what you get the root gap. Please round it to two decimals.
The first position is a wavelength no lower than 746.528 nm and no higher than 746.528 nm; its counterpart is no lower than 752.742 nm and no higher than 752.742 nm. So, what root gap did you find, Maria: -0.38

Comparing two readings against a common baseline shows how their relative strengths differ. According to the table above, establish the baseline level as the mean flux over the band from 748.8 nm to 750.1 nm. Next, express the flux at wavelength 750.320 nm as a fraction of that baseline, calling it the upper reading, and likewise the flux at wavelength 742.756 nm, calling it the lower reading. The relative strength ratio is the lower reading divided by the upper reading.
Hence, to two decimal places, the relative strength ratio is 1.04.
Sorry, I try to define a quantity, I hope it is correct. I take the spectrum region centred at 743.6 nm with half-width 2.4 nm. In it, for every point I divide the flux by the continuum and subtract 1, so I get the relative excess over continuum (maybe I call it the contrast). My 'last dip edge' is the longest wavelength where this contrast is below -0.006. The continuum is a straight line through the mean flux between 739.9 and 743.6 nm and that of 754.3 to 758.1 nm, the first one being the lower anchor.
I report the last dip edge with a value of 744.468 nm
